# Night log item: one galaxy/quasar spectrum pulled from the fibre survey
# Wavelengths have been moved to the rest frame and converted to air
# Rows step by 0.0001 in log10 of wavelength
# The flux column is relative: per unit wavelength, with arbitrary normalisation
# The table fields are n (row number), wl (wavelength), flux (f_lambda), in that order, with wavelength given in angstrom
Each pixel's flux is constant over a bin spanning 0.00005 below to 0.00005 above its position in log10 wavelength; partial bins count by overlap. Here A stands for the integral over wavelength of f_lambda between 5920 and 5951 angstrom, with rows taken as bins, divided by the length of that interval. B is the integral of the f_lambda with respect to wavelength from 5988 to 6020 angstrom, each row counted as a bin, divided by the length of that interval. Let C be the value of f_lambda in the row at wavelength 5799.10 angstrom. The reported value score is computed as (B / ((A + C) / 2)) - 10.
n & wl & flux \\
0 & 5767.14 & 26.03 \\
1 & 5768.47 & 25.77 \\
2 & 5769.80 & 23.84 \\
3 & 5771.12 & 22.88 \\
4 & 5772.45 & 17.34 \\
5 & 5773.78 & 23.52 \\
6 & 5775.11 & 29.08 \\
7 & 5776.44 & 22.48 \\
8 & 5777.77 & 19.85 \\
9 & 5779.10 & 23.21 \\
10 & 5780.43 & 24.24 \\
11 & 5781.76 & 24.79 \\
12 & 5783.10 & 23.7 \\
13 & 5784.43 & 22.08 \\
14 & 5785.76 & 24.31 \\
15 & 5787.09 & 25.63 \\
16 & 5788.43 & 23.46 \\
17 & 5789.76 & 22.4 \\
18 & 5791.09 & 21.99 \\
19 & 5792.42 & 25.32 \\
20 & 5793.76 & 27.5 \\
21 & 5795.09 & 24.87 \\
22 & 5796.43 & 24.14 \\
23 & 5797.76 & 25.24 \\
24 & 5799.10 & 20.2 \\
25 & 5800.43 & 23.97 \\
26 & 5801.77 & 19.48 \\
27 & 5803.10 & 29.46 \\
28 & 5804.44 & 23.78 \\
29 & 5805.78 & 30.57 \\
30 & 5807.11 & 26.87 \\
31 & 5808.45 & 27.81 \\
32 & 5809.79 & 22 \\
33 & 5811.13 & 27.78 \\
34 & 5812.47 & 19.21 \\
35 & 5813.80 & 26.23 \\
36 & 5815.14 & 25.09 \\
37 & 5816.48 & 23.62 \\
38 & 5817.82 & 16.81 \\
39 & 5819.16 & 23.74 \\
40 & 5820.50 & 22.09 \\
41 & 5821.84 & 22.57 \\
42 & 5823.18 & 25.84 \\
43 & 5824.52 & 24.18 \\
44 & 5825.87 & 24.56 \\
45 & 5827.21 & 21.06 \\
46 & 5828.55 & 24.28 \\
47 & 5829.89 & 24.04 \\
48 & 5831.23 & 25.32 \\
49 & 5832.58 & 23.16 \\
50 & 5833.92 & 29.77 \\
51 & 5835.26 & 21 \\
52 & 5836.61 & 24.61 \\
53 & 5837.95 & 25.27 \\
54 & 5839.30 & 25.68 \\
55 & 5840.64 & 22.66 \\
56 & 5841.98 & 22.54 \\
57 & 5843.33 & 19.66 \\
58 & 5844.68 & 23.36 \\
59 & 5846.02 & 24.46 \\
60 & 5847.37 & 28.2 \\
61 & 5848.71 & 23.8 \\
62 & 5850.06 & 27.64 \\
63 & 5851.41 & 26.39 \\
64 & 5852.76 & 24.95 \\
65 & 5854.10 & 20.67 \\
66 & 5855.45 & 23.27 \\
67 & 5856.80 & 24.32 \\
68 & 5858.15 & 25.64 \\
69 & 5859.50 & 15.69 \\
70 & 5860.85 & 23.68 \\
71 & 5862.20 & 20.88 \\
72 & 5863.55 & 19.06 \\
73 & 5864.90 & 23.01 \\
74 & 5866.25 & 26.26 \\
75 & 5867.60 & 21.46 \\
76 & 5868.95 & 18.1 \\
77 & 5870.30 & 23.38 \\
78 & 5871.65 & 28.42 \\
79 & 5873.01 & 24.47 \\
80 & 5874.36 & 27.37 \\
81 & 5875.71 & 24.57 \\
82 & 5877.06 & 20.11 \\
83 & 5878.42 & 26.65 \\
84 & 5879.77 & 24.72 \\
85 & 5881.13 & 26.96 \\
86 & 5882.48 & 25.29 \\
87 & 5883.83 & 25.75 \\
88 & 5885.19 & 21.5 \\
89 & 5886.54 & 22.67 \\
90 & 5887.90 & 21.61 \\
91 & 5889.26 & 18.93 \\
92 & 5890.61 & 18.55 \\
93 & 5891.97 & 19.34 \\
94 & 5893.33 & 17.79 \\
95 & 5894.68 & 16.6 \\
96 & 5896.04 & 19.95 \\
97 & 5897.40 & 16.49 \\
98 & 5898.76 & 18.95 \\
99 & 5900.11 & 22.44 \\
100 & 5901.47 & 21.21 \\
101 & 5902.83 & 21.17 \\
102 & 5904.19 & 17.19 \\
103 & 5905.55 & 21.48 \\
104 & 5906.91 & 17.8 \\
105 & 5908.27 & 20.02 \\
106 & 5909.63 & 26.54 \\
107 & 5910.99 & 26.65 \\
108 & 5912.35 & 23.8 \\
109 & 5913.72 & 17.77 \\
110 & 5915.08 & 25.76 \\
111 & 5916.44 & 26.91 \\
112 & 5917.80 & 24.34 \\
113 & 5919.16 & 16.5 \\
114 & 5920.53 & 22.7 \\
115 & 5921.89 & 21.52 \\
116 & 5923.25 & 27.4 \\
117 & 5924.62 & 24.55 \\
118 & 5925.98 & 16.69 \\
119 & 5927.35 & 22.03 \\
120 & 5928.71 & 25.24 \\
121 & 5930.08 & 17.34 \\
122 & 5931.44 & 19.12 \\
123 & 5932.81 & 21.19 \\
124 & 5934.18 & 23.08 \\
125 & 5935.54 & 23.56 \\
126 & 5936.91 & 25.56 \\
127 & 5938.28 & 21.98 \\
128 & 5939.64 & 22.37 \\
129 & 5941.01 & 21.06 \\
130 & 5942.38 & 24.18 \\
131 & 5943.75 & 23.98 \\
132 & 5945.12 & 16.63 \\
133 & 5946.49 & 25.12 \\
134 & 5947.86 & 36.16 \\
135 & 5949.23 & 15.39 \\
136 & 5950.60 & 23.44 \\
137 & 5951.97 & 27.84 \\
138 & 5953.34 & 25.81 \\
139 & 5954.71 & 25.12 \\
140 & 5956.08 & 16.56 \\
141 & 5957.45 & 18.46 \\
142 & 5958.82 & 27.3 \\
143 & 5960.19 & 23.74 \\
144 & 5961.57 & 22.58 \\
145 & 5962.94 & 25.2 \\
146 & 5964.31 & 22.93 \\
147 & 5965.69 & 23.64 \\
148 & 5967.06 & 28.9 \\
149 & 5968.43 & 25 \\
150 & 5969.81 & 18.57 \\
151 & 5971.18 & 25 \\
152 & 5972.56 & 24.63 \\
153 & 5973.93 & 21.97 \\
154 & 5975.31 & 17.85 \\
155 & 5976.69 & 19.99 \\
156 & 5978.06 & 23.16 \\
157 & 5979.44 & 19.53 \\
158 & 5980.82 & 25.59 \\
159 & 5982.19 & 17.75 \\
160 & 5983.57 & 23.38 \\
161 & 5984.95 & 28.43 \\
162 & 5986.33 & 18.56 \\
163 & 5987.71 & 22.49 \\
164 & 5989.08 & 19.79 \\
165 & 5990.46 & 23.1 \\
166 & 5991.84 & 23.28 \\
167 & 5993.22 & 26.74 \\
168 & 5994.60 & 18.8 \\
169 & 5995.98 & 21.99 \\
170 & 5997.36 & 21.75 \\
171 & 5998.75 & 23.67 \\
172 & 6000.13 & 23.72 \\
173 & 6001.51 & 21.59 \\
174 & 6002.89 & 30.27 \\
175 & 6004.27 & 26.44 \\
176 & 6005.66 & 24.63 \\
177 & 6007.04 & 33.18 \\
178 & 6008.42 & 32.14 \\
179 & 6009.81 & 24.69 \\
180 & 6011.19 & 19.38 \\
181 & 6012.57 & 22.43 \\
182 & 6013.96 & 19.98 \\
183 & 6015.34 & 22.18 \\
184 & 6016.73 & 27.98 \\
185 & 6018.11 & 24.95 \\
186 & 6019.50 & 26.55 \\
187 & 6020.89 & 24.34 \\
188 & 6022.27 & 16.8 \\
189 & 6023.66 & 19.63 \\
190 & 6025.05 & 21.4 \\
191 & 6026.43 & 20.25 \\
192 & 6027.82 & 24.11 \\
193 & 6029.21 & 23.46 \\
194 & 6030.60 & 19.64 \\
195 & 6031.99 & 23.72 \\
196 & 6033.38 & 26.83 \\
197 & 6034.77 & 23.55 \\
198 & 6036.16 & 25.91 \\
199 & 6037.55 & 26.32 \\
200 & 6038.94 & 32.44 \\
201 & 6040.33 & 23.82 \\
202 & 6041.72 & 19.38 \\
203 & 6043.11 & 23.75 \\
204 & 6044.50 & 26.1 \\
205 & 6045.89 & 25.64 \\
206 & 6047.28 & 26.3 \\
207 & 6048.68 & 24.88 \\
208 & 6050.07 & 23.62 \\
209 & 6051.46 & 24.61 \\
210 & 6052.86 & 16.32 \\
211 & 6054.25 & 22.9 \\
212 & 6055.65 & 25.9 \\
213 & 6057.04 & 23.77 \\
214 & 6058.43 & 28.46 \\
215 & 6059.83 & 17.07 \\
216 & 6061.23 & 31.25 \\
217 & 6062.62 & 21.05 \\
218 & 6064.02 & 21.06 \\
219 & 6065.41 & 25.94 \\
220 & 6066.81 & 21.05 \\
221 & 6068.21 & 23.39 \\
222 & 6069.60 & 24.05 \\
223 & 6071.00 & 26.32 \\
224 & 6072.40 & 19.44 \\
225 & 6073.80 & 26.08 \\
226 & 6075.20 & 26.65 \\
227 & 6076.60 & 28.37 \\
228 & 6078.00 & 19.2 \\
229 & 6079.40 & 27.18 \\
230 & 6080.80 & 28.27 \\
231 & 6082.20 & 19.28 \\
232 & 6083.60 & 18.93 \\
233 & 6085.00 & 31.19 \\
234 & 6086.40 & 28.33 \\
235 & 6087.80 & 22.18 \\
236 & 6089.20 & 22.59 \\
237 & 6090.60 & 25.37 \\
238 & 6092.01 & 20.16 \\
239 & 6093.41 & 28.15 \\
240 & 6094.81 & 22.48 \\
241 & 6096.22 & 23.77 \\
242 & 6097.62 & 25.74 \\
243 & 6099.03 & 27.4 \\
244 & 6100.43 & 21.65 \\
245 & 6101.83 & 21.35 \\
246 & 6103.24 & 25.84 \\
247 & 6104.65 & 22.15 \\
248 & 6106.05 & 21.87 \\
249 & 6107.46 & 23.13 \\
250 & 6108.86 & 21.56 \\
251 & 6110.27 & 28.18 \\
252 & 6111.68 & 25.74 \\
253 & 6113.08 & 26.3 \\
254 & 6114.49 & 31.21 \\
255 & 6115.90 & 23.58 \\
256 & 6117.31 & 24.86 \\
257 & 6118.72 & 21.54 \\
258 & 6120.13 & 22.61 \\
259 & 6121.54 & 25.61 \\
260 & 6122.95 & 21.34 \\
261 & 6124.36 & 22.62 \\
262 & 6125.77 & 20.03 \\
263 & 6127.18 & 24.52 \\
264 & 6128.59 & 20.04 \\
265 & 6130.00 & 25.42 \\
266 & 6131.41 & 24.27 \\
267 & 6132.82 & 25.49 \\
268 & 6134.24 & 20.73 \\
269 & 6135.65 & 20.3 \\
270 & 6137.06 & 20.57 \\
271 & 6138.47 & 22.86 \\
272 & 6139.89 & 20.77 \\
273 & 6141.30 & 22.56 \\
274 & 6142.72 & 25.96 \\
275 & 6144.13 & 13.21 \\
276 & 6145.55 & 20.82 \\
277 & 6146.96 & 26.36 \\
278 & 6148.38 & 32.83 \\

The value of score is -8.87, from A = 22.61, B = 24.3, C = 20.2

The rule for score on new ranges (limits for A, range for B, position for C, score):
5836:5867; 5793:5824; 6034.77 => -8.97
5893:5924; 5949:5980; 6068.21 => -8.98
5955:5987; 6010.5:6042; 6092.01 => -8.91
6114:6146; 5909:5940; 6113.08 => -9.07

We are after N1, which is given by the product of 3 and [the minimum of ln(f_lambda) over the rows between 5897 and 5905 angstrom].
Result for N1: 8.41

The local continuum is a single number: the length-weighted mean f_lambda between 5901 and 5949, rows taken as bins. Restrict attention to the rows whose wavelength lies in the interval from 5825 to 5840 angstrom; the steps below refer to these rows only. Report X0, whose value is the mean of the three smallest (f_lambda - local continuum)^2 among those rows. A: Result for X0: 1.5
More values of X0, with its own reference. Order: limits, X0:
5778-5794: 0.1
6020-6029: 2.4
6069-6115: 0.0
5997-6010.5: 0.9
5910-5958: 0.1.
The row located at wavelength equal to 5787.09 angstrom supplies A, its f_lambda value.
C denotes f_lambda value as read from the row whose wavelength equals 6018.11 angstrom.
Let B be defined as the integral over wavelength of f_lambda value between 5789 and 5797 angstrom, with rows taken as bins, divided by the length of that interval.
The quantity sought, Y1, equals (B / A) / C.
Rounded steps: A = 25.63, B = 24.4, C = 24.95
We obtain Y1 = 0.038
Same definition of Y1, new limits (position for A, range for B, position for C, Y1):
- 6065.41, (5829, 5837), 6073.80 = 0.036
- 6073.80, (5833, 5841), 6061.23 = 0.031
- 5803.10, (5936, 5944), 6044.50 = 0.030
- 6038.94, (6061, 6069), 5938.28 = 0.033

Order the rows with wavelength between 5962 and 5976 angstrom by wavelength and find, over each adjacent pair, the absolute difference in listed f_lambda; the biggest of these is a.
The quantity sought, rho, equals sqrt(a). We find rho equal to 2.54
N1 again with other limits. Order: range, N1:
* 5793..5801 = 9.02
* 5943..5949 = 8.43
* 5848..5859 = 9.09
